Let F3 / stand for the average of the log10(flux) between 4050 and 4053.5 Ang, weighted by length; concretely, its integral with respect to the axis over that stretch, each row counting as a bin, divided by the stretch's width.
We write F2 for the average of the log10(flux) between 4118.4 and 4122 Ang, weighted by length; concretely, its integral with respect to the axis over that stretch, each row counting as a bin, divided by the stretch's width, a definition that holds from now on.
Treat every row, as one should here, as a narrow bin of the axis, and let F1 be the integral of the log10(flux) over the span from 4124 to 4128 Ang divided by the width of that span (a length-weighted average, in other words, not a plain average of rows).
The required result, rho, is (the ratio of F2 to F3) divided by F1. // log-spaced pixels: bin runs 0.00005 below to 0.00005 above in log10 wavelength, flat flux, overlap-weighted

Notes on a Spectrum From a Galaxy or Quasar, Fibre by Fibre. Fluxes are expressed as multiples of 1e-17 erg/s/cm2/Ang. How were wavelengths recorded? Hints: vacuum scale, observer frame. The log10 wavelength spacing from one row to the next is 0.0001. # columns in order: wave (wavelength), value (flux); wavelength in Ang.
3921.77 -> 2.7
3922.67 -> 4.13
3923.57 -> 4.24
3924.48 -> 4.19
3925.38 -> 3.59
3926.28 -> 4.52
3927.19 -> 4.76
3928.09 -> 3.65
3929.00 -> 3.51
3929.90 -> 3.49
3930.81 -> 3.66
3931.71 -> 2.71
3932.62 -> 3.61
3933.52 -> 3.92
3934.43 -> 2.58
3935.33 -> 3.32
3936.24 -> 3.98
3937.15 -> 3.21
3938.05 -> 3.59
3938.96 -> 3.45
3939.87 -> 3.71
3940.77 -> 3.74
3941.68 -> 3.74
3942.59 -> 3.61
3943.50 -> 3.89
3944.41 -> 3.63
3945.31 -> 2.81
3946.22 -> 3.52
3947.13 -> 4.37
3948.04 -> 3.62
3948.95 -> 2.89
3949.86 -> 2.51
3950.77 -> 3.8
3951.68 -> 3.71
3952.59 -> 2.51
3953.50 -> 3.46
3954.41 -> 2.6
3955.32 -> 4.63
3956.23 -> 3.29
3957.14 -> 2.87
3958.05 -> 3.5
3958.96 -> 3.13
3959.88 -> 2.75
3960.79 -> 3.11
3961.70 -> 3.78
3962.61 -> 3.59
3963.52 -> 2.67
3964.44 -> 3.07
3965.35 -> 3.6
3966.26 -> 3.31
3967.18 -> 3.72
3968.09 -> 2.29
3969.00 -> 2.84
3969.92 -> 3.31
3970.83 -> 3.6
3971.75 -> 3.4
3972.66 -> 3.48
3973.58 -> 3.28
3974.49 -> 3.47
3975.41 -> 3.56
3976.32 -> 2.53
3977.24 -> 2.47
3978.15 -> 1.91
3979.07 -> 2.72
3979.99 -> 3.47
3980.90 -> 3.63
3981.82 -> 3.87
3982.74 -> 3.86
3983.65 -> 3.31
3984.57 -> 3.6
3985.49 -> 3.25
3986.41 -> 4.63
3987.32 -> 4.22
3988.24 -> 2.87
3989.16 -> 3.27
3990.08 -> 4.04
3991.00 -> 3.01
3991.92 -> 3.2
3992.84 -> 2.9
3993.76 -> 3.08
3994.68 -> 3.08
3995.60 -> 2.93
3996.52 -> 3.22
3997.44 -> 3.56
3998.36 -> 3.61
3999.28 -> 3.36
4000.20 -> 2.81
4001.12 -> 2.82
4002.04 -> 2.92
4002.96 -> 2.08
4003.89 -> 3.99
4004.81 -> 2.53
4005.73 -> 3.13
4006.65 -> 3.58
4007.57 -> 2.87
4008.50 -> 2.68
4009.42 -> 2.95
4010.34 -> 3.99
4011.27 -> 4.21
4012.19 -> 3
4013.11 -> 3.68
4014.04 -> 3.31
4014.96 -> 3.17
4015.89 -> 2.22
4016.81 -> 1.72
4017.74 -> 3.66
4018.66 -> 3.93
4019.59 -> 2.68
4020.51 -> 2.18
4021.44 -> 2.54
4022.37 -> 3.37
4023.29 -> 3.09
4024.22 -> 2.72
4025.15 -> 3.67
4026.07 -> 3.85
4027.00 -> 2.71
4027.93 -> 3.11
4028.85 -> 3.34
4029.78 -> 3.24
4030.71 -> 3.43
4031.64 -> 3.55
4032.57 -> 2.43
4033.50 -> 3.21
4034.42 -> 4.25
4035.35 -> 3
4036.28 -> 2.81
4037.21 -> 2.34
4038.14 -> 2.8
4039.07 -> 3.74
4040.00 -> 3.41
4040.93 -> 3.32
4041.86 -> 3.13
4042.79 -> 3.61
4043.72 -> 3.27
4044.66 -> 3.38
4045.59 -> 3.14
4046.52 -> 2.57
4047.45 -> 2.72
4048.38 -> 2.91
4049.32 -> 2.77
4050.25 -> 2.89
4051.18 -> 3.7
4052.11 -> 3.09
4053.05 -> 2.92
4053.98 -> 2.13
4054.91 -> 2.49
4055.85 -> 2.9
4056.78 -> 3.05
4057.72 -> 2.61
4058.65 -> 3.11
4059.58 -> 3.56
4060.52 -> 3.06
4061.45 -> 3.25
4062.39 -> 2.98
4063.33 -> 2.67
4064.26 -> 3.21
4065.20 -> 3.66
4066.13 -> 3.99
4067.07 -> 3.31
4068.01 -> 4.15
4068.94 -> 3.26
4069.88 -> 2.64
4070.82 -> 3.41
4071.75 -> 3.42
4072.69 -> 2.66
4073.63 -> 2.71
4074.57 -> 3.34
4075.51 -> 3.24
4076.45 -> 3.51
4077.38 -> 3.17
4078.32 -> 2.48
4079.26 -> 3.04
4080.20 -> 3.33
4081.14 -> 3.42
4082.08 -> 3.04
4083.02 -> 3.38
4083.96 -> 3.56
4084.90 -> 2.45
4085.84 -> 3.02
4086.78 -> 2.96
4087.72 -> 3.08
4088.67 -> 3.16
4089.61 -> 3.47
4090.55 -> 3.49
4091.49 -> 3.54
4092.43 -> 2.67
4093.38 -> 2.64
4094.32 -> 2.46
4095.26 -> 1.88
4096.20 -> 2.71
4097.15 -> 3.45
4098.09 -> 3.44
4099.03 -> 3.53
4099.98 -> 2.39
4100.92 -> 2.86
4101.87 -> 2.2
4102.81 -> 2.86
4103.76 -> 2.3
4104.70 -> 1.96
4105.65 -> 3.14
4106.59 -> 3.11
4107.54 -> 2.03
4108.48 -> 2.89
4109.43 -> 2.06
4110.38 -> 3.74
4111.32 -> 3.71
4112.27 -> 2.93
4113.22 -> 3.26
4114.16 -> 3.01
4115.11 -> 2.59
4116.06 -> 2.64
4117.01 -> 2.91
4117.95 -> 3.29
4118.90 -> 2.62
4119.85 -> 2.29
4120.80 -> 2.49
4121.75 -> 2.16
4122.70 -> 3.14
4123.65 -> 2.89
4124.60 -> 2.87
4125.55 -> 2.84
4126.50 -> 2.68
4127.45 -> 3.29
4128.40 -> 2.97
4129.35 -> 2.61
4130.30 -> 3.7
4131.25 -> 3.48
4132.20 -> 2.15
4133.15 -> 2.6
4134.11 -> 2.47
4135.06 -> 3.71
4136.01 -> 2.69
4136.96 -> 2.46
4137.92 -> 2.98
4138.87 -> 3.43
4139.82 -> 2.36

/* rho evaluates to 1.64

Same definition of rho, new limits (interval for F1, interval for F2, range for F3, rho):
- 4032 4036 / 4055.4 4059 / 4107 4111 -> 2.21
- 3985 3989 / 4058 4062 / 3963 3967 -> 1.79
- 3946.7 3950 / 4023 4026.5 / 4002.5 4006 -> 2.19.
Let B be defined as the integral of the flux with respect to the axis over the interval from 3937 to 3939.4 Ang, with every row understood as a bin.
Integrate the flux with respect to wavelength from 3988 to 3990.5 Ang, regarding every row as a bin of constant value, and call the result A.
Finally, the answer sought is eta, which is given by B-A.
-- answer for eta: -0.29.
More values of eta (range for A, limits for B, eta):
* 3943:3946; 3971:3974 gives -0.16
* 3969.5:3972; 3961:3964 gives 1.38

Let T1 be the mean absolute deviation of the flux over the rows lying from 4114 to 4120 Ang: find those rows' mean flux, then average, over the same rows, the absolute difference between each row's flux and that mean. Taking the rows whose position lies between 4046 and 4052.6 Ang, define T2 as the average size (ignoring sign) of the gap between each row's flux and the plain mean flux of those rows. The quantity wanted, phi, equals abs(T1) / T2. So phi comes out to 1.0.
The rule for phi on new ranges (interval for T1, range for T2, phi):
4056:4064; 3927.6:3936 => 0.6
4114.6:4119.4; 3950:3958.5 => 0.5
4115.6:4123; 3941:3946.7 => 1.3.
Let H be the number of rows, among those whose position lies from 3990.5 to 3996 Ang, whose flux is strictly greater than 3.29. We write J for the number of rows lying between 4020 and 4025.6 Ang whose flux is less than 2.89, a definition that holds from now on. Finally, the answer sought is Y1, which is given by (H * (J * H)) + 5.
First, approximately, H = 0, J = 3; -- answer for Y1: 5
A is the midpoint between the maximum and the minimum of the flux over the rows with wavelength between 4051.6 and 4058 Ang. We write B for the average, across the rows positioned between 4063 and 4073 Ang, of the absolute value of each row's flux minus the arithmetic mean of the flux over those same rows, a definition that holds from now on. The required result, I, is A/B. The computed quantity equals 6.8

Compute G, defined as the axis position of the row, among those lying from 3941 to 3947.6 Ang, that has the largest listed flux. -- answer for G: 3947.13 Ang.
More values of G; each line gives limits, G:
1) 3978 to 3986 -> 3981.82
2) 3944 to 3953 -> 3947.13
